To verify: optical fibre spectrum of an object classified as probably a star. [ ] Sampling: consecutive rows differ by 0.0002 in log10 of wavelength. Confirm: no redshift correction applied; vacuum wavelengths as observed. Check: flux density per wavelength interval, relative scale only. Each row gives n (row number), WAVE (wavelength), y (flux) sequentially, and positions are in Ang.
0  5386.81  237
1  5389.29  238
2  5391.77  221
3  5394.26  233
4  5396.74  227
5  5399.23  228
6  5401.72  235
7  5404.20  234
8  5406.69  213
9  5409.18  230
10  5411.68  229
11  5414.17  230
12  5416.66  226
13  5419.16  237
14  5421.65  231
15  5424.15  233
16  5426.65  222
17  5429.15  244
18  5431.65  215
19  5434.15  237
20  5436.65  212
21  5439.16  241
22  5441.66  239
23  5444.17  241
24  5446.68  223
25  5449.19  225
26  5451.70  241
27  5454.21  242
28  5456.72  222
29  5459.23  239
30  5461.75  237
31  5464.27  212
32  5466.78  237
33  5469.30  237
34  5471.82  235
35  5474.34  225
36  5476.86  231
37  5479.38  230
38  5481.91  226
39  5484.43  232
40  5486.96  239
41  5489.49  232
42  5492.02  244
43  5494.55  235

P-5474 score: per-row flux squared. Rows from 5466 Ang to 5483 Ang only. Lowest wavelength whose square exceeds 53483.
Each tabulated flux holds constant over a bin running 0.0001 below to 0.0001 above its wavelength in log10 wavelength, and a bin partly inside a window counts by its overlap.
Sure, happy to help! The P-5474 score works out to 5466.78 Ang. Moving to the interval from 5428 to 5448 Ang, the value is 5429.15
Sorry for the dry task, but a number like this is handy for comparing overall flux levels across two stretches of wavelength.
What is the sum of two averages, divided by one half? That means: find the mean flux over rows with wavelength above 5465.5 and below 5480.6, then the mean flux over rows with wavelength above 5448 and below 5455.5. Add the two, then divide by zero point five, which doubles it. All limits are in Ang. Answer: 937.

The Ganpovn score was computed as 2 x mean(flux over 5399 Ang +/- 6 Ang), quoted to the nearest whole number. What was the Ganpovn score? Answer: 463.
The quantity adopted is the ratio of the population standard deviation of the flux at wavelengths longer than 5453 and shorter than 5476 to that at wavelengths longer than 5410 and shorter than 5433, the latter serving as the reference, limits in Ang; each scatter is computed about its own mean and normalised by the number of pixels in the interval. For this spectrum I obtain 1.18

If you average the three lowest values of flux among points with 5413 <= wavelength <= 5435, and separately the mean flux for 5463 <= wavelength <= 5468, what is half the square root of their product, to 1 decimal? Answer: 111.4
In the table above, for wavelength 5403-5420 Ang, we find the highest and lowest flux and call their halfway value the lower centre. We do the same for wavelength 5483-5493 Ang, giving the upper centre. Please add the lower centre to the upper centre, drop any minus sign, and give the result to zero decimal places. 463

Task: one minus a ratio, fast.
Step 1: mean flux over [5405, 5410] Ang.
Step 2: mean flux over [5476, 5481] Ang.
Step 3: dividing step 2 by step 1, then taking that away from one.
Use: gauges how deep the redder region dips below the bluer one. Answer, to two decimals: -0.04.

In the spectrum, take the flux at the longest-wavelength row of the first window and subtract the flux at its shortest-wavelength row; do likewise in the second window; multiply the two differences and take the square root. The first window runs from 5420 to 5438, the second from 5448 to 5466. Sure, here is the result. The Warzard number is 15.7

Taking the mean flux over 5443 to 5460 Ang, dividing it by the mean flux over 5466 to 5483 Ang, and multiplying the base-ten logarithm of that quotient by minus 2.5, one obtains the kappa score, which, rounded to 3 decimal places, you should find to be -0.008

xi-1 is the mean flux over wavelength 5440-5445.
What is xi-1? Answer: 240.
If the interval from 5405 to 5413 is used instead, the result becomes 224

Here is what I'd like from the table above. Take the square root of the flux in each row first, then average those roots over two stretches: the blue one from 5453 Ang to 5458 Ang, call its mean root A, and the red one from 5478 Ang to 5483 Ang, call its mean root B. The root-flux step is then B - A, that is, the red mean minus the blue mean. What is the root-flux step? -0.1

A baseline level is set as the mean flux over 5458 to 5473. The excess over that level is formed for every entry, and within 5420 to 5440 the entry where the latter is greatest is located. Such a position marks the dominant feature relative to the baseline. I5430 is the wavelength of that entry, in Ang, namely 5429.15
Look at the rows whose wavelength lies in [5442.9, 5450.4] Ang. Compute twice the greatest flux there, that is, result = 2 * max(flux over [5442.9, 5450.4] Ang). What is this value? 482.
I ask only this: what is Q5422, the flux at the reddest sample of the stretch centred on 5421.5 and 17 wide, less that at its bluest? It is 14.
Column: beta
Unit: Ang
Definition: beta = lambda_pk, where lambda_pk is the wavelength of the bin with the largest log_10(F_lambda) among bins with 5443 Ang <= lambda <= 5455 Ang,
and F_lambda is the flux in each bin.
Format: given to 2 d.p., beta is 5454.21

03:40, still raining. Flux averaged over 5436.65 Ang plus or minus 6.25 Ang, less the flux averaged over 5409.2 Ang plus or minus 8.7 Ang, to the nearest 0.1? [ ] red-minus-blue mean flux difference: 0.7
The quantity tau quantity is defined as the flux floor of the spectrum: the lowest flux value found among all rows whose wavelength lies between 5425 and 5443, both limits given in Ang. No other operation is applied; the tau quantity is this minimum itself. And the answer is 212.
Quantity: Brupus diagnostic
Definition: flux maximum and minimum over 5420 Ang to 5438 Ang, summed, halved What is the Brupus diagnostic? 228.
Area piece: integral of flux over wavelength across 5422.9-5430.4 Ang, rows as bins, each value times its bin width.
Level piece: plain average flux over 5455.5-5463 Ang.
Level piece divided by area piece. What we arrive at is 0.133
